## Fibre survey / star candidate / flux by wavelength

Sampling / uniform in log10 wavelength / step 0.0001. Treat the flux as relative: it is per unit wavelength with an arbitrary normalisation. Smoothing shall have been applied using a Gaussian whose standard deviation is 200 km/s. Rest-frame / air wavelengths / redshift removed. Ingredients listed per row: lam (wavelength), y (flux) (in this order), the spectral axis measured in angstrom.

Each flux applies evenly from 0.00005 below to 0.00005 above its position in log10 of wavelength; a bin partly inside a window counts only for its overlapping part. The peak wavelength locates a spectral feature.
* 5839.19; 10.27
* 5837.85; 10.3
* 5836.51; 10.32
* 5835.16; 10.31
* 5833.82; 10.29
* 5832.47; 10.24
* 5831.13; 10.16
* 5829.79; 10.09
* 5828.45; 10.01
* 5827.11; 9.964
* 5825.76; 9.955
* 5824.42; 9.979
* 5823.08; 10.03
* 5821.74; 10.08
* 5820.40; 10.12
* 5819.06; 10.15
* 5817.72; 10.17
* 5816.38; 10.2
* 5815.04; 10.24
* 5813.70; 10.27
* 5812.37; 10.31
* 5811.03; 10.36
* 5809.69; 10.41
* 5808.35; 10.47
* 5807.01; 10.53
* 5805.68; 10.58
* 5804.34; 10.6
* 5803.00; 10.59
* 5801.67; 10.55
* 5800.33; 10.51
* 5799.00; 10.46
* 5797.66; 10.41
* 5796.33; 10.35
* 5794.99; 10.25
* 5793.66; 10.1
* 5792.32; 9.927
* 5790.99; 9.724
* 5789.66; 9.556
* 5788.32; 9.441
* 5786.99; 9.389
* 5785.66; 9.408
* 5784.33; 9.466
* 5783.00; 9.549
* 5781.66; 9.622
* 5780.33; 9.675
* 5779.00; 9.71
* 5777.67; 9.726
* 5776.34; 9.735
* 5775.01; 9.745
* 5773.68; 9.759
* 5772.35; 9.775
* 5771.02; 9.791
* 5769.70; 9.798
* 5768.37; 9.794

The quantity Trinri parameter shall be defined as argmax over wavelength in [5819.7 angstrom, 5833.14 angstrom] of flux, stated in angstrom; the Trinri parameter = 5832.47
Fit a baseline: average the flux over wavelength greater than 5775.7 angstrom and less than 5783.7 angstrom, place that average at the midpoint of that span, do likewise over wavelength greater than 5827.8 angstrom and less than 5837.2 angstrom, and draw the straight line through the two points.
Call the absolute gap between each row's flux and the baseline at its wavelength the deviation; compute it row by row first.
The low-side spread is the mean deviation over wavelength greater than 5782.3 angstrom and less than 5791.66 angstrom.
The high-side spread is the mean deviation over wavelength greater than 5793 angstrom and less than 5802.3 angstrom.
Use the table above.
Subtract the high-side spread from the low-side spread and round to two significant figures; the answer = -0.29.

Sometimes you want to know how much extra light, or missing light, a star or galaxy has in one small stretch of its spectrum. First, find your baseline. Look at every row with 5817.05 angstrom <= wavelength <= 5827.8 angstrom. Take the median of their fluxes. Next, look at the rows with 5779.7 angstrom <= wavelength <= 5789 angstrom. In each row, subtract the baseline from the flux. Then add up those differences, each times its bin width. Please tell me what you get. -5.1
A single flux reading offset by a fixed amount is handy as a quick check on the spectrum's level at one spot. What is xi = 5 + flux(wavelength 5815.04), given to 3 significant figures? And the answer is 15.2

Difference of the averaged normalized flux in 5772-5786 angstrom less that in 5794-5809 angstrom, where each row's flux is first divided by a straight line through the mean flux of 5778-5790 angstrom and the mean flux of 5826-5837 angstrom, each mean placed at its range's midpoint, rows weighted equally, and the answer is -0.05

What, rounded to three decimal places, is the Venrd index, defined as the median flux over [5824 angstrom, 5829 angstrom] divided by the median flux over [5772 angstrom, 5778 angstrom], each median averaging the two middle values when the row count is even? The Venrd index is 1.023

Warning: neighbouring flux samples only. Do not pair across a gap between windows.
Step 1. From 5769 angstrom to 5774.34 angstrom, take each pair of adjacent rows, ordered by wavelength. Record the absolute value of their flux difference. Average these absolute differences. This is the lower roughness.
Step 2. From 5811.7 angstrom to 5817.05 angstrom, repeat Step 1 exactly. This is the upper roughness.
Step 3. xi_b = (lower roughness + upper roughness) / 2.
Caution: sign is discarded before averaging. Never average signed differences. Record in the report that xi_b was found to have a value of 0.025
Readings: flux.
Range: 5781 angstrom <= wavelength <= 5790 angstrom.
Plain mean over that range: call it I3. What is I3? 9.5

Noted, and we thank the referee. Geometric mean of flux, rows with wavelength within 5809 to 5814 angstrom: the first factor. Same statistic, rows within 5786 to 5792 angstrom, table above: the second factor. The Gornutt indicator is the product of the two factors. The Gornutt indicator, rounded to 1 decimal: 98.5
